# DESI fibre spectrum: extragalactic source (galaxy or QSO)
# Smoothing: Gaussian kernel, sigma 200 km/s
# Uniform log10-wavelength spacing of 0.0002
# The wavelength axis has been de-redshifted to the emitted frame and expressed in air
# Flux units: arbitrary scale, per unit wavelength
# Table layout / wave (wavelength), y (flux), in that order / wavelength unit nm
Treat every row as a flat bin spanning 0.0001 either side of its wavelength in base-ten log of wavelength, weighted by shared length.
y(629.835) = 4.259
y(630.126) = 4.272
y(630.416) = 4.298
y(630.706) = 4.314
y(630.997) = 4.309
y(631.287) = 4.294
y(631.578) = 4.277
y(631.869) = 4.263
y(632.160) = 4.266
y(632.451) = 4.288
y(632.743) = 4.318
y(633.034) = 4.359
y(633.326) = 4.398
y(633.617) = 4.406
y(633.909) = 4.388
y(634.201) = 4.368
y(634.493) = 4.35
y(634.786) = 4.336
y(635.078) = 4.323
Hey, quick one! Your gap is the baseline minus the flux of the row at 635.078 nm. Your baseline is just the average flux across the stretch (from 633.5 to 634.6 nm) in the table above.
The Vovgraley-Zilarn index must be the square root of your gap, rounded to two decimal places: 0.23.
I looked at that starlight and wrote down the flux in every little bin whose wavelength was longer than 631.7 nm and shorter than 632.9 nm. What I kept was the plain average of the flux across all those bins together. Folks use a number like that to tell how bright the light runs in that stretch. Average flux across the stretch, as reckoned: 4.284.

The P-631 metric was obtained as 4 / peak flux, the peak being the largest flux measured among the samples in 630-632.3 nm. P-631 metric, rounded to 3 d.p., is 0.927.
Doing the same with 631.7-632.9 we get 0.926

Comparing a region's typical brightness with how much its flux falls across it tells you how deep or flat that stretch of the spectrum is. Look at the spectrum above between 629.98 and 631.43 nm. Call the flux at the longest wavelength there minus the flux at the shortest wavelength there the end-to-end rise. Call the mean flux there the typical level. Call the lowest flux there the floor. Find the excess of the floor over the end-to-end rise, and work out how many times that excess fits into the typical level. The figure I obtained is 1.011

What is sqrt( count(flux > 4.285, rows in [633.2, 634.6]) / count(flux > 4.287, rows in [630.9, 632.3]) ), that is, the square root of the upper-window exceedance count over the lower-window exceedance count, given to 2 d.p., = 1.58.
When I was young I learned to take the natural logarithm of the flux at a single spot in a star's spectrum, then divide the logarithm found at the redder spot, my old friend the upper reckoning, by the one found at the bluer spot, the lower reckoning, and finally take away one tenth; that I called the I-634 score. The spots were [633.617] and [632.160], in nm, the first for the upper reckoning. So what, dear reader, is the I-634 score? 0.922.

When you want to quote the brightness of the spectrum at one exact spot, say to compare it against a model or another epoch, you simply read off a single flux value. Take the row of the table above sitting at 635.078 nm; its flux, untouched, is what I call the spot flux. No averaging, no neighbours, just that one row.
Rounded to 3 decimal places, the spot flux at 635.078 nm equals 4.323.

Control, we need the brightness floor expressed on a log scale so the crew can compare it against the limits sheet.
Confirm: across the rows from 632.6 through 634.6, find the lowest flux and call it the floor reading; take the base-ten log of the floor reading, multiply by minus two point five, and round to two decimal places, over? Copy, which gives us -1.59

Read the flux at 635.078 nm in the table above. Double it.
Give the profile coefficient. 8.65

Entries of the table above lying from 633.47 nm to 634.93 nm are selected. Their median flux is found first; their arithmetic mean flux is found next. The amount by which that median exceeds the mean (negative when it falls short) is -0.0016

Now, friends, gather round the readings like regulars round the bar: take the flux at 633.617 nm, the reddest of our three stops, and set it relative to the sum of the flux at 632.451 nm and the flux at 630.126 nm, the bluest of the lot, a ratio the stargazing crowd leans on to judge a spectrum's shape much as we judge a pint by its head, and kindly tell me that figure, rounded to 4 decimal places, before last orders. 0.5147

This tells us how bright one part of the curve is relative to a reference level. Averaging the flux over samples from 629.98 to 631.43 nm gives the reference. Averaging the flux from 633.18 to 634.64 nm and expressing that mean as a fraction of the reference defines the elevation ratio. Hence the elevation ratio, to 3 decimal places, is 1.020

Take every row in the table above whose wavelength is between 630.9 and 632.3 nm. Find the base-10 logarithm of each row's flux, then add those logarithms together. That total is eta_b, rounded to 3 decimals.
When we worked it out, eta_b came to 3.158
